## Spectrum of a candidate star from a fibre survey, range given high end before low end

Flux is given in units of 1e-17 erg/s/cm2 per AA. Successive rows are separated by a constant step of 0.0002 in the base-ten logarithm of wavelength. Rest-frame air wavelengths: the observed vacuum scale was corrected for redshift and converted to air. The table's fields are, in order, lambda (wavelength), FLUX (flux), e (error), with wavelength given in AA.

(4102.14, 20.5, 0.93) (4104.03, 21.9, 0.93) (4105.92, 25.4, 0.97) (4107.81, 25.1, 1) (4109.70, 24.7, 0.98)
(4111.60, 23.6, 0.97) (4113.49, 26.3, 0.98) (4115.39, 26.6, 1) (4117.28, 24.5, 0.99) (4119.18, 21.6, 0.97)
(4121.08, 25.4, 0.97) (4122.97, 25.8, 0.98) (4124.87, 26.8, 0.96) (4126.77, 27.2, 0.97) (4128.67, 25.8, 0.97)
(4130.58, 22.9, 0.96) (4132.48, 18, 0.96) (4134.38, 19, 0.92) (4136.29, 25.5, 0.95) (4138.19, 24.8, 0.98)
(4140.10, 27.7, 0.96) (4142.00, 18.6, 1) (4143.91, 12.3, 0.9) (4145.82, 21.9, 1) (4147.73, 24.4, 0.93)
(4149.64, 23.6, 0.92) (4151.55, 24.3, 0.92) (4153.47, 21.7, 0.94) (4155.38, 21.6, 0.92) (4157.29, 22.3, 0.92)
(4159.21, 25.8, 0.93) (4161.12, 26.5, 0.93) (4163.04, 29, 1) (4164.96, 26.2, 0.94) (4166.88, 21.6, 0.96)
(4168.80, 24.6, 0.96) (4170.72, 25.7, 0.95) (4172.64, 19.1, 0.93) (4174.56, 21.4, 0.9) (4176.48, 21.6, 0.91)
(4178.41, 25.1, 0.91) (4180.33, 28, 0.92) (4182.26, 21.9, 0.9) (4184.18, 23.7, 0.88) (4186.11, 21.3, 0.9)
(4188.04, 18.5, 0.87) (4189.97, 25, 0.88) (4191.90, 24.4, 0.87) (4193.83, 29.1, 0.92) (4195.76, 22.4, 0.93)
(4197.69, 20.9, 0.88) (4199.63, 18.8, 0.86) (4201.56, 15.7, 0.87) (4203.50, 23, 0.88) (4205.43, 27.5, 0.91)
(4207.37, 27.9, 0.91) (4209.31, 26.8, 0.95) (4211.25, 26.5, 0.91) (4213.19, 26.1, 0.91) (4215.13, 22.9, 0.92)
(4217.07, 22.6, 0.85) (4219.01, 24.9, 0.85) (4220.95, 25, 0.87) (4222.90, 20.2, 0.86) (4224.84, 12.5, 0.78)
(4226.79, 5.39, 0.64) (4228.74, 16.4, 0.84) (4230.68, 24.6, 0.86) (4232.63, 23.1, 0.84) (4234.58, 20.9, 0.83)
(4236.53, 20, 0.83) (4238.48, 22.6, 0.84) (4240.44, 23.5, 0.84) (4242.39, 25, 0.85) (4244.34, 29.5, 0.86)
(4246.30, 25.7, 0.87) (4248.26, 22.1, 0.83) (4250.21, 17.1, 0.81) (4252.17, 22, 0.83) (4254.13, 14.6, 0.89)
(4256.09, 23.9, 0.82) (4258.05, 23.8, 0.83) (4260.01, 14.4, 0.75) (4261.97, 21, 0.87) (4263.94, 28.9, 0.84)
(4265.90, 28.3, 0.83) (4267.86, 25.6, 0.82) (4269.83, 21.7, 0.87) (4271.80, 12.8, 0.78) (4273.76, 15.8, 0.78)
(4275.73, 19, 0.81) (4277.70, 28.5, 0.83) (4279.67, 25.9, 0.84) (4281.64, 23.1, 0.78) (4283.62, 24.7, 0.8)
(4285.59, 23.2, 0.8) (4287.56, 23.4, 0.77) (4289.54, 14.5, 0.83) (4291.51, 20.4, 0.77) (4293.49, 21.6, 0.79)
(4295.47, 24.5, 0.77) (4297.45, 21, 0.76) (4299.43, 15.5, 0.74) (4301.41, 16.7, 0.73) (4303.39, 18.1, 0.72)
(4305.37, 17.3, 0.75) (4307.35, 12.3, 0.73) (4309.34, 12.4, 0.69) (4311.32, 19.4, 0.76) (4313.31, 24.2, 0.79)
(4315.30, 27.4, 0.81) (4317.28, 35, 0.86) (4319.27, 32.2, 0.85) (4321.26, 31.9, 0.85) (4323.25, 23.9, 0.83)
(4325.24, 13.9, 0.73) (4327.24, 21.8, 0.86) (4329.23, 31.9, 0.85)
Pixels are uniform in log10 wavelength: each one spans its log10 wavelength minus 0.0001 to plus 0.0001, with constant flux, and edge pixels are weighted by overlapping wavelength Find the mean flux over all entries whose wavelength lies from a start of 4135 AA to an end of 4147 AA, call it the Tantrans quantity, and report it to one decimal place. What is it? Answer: 21.8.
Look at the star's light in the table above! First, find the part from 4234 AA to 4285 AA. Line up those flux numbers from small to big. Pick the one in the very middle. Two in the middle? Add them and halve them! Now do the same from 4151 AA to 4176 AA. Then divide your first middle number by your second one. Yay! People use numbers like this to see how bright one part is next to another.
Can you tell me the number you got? 0.94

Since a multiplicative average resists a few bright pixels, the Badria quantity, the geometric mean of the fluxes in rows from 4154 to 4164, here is 25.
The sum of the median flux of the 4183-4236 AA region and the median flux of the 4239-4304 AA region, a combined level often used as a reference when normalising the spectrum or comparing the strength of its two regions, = 45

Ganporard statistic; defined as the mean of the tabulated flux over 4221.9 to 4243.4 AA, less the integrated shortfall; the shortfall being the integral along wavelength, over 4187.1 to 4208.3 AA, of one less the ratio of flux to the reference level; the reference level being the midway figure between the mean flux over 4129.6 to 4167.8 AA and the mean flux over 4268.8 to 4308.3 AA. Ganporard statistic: 21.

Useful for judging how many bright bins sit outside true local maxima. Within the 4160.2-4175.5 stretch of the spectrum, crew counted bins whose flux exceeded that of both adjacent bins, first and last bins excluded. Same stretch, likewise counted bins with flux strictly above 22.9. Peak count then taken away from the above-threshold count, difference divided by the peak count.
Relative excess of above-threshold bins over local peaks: 1.50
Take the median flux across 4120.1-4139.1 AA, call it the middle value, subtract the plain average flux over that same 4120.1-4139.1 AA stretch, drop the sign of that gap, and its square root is 1.2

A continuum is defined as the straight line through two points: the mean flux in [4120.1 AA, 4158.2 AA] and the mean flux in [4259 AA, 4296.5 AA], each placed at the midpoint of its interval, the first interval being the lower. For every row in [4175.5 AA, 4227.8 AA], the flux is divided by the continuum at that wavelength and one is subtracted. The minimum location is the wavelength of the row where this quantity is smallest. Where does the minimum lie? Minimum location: 4226.79 AA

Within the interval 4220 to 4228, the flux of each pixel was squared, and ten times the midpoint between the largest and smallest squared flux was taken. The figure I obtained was 3270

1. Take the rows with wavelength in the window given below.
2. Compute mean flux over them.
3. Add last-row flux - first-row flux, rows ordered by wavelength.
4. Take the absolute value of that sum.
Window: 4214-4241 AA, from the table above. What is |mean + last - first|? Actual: 20.9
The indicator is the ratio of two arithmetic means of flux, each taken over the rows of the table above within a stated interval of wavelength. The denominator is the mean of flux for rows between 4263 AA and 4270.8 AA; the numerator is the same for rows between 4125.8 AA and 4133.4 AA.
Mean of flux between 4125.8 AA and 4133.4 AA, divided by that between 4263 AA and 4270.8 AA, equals 0.90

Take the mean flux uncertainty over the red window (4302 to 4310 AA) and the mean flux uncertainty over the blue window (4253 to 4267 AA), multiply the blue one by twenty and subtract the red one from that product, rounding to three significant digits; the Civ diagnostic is 15.9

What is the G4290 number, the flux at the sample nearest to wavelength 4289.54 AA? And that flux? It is 14.5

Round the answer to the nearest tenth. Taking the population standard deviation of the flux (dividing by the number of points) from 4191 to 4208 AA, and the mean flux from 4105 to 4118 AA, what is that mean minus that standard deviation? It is 21.0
